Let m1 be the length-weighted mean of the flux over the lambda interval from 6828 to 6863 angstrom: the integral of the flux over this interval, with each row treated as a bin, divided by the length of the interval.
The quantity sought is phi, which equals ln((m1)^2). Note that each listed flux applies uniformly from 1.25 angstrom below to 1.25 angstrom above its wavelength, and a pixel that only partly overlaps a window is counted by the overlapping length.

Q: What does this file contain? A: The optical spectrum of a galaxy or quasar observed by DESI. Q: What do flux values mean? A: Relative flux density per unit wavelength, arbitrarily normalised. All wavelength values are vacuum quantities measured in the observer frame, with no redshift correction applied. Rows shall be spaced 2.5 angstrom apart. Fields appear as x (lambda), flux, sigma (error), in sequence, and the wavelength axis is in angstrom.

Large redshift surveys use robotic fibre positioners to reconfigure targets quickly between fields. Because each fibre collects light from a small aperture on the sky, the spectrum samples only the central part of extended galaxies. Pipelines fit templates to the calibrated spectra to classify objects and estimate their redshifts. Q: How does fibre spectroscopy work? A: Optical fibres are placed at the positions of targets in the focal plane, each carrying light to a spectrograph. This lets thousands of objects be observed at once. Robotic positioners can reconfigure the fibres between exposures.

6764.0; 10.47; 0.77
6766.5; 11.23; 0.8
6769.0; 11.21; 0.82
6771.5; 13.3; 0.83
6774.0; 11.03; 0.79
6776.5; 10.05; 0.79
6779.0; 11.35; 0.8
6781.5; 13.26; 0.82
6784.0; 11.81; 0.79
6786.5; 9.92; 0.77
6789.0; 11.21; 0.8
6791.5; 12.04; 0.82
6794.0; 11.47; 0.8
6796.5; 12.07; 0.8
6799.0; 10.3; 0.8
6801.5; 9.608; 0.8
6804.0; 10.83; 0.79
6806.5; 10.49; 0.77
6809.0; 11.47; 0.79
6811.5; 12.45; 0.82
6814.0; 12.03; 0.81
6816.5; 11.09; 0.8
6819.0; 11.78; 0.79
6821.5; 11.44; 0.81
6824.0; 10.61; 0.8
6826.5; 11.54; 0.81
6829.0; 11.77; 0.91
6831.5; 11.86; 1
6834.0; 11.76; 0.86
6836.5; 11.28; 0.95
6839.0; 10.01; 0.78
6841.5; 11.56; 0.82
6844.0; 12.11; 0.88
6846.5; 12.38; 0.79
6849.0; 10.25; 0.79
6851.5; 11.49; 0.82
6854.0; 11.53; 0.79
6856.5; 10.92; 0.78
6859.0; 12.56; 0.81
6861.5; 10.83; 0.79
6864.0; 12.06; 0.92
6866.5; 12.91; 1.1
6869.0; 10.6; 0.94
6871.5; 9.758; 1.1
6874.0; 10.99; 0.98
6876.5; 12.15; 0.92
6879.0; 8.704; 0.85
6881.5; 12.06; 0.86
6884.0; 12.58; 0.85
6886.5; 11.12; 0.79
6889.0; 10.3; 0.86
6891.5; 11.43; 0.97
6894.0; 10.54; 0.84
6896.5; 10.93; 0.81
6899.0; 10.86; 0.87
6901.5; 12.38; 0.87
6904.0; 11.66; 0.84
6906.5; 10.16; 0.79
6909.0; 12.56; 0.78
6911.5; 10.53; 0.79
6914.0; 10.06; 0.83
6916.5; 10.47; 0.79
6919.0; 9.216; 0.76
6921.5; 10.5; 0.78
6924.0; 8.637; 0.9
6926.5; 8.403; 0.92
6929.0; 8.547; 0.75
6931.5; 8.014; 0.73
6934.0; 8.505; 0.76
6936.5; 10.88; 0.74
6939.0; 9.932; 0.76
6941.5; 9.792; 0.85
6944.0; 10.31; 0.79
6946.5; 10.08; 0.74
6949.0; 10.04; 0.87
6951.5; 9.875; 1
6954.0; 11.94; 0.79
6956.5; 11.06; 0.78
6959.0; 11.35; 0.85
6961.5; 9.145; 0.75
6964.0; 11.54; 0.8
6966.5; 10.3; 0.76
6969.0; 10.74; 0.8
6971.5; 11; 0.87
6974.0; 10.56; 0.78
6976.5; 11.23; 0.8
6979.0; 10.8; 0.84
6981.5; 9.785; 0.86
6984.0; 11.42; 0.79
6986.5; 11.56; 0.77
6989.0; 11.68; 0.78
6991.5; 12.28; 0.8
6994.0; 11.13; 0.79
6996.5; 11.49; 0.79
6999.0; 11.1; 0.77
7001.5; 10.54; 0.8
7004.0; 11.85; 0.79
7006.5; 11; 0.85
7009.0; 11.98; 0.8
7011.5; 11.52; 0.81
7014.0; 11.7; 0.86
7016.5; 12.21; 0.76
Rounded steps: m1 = 11.5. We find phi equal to 4.88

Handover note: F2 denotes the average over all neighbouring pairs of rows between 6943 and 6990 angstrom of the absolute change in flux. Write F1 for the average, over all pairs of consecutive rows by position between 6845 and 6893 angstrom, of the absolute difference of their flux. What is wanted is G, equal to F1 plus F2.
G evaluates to 2.2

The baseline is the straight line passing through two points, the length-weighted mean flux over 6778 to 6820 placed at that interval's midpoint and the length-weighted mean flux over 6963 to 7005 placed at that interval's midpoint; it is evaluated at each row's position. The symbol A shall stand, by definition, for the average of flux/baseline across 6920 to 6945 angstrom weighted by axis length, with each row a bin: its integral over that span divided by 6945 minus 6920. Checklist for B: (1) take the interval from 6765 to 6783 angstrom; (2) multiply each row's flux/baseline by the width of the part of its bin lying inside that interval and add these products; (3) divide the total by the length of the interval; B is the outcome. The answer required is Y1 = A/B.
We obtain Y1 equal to 0.82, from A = 0.84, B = 1.02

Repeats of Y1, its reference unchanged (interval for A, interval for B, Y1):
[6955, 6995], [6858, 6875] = 0.98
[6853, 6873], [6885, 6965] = 1.09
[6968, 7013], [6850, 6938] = 1.06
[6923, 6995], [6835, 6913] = 0.93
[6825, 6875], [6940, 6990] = 1.05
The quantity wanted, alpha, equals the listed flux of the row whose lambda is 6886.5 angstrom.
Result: 11.12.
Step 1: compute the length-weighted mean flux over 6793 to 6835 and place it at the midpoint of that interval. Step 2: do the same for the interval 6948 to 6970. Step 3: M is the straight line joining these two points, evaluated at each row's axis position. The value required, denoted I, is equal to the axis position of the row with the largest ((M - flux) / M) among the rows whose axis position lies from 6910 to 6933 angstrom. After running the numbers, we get 6931.5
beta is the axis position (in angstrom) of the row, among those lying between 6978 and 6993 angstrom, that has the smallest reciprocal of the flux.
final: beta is 6991.5 angstrom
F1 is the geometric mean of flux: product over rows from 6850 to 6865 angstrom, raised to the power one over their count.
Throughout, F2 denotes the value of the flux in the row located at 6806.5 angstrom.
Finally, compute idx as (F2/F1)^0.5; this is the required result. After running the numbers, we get 0.95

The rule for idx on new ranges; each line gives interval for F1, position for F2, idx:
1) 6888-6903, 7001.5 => 0.98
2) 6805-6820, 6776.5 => 0.93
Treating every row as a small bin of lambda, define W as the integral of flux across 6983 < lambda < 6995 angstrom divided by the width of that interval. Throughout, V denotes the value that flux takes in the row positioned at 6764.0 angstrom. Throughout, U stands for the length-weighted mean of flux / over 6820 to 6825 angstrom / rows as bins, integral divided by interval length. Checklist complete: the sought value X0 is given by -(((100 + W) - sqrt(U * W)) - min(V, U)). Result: -89.8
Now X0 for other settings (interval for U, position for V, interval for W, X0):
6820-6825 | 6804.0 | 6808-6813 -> -89.6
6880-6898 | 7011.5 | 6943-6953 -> -88.2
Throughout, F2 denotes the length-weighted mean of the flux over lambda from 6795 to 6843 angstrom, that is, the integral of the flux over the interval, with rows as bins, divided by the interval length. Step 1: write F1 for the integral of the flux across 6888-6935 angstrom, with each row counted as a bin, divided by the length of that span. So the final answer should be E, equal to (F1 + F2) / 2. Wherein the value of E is 10.73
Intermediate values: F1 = 10.2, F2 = 11.3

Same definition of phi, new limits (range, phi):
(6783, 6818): 4.83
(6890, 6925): 4.74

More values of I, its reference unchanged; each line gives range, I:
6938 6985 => 6961.5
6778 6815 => 6801.5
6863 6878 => 6871.5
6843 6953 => 6931.5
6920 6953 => 6931.5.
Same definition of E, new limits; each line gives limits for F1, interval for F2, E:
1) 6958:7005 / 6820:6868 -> 11.27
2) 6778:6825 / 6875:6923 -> 11.14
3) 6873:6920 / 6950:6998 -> 10.99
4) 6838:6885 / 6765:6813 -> 11.33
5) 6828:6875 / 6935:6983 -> 10.97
